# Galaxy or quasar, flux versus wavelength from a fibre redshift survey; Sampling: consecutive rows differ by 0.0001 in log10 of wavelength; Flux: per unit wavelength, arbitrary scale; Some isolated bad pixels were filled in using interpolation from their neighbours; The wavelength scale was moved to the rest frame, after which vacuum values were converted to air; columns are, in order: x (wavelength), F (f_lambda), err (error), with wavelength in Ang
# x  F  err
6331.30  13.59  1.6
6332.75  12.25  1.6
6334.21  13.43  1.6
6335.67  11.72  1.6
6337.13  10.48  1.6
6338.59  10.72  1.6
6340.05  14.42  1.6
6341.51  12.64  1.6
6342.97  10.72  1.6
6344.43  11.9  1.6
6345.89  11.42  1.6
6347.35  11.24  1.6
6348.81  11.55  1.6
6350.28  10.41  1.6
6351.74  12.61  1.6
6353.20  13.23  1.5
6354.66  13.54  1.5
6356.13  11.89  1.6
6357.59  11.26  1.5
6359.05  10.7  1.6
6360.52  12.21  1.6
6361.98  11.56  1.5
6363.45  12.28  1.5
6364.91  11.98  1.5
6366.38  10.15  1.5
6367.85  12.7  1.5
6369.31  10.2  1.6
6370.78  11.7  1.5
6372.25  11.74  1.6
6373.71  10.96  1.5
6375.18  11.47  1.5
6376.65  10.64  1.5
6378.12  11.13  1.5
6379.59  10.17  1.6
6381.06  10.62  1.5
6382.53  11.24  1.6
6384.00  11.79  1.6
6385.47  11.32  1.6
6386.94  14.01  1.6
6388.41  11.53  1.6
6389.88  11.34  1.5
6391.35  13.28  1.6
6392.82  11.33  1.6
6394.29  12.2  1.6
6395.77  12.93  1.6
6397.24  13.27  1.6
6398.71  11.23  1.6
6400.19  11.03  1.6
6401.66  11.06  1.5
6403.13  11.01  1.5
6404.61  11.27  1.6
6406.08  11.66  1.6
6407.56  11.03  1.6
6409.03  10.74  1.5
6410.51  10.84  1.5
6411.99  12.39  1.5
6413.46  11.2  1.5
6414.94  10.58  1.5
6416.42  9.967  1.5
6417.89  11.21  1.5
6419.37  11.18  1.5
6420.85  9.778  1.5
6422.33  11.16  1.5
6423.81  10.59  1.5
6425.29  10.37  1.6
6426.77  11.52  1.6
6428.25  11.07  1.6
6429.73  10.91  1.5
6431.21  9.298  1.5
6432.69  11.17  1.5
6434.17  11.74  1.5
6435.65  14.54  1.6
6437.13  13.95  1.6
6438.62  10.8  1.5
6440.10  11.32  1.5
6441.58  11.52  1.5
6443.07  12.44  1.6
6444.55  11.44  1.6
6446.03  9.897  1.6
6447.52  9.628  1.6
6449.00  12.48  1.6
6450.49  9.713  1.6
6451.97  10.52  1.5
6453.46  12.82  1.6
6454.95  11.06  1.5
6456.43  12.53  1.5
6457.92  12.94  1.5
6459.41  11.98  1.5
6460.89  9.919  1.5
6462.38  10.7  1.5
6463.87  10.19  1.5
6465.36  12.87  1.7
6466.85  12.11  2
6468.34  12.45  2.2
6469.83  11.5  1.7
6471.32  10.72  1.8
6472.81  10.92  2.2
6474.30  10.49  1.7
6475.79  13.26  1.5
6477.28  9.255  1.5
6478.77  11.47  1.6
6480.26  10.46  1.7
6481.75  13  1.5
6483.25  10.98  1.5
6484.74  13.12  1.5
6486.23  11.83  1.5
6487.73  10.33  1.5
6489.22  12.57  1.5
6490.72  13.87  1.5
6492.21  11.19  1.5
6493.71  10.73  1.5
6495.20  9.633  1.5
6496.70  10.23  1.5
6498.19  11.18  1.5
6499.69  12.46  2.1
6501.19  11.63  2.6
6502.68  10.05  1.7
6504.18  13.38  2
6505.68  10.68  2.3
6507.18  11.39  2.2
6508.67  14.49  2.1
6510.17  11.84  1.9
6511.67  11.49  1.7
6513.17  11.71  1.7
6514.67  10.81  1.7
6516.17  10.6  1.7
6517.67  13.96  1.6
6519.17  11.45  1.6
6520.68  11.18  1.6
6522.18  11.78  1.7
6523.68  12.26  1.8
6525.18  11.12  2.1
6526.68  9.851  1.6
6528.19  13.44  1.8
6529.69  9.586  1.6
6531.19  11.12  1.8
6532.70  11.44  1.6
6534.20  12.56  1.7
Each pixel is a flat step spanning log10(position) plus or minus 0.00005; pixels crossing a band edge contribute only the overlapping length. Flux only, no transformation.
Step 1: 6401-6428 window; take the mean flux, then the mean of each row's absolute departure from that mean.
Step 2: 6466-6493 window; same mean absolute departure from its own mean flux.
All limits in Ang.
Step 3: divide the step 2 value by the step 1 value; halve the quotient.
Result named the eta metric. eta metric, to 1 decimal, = 1.1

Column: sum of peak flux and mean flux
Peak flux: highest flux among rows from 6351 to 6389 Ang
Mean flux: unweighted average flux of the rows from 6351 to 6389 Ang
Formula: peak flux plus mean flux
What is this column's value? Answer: 25.6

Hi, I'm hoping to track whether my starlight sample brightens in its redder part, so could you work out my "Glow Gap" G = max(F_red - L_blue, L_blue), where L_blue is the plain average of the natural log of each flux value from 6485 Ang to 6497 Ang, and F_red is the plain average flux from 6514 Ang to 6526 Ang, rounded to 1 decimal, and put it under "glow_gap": 9.2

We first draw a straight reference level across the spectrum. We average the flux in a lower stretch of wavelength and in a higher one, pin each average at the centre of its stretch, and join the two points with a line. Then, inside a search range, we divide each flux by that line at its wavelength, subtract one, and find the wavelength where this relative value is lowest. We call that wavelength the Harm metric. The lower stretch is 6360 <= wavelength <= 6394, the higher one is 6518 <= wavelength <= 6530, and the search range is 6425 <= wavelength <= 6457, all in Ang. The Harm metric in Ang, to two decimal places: 6431.21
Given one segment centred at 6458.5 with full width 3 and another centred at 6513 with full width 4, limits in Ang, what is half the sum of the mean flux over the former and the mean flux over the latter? 11.9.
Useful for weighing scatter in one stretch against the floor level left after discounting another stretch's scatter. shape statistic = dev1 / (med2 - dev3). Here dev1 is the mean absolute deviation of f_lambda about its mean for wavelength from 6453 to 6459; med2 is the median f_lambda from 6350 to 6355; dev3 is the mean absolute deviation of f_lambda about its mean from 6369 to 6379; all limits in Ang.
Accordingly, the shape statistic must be 0.051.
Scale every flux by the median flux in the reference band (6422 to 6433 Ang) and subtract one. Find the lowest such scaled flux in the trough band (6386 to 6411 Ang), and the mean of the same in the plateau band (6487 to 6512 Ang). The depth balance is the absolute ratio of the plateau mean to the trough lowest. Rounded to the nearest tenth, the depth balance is 2.4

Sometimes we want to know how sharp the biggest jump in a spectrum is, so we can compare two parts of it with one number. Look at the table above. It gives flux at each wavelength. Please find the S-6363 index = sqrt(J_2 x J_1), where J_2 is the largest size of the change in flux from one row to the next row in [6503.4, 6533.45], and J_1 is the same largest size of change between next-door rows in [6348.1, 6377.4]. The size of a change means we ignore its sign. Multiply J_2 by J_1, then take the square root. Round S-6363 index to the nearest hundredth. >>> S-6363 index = 3.13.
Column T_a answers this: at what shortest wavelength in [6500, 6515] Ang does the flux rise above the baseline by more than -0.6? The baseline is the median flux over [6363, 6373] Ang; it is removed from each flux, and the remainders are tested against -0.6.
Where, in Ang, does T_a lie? 6501.19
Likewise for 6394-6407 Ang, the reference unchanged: 6394.29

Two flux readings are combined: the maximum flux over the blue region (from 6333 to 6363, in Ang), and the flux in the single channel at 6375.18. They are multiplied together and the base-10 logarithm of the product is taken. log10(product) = 2.22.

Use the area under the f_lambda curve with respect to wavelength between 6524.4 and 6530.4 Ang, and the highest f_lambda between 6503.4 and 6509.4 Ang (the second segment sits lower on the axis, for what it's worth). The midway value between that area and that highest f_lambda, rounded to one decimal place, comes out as 40.3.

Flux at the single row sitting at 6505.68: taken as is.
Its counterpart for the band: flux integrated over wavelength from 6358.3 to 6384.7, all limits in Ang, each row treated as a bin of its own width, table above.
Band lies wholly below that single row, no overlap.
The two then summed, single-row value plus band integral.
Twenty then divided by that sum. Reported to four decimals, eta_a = 0.0648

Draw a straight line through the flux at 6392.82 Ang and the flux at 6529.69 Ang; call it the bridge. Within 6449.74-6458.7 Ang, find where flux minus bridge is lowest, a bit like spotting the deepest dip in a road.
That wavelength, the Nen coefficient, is 6450.49 Ang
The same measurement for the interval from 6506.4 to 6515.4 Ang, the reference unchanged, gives 6514.67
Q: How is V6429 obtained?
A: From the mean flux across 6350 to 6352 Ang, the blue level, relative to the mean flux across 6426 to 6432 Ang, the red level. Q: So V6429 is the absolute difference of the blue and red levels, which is 0.81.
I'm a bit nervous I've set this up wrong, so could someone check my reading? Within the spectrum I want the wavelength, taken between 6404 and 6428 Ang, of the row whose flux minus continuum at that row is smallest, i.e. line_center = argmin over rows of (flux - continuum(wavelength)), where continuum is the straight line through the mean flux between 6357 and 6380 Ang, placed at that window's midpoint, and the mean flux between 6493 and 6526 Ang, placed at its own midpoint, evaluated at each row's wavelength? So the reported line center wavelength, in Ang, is 6420.85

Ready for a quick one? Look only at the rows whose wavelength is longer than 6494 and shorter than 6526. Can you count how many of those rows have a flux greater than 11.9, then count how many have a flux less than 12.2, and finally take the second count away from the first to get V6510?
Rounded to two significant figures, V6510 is -11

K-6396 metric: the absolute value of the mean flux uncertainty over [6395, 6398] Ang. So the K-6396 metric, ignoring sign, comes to 1.60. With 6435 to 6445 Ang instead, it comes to 1.56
